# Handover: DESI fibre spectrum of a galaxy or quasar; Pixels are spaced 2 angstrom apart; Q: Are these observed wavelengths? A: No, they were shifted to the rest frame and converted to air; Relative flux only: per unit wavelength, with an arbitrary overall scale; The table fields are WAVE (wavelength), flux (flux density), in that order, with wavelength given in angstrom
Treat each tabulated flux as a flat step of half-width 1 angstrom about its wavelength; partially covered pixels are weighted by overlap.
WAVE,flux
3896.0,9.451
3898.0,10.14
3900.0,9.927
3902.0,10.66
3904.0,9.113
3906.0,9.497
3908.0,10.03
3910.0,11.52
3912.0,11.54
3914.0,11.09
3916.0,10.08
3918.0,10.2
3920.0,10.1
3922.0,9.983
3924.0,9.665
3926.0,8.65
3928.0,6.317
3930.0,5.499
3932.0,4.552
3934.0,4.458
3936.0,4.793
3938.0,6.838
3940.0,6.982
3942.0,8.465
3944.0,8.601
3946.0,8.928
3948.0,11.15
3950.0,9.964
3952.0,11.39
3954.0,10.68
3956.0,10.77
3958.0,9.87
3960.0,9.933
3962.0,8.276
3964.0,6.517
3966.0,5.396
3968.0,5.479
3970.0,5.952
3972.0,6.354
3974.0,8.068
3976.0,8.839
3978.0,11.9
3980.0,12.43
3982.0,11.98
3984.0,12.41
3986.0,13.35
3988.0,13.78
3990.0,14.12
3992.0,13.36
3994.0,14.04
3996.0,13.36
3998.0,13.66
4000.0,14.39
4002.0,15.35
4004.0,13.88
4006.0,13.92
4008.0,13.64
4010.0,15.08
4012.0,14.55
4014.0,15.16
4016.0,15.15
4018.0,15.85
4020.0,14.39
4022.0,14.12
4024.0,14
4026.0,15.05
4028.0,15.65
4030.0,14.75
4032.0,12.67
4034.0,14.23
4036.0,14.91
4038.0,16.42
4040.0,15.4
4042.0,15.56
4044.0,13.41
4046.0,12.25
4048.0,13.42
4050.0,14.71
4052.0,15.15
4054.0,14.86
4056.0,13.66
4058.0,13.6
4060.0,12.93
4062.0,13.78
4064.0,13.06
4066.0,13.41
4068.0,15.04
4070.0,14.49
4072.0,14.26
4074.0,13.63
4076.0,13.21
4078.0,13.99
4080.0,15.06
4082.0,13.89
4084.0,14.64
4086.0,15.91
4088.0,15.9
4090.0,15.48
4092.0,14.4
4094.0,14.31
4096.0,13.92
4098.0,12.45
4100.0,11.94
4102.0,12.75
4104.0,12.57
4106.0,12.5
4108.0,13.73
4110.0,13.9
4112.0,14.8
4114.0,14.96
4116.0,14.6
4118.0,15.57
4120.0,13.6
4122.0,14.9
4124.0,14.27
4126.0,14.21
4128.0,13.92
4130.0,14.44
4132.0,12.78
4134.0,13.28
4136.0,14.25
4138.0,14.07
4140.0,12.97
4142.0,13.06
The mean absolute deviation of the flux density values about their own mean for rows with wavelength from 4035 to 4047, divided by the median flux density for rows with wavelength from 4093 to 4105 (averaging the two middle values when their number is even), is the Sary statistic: 0.10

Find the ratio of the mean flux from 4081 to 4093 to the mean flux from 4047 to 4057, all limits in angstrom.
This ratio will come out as 1.0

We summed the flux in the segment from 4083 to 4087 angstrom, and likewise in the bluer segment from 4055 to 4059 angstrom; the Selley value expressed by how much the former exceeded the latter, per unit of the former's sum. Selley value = 0.11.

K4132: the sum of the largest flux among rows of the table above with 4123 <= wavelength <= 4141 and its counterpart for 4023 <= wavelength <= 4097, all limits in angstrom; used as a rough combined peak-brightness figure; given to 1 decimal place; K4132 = 30.9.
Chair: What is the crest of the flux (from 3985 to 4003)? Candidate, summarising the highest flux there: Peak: 15.35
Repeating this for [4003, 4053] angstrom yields 16.42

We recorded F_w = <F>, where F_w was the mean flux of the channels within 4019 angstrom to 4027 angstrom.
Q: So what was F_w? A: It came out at 14.4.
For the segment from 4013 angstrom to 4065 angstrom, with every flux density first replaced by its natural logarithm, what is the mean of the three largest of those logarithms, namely 2.77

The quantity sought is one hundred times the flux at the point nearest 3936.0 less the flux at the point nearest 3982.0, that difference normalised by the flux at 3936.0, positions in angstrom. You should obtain -150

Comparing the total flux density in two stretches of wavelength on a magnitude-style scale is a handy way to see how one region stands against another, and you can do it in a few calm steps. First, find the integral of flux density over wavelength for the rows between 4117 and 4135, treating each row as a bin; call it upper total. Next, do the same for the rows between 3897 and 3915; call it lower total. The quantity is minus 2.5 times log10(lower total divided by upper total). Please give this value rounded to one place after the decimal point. 0.3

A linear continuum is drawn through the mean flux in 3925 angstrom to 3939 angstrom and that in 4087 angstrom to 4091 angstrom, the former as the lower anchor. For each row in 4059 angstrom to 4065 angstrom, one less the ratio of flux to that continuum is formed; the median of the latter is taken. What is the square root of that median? 0.261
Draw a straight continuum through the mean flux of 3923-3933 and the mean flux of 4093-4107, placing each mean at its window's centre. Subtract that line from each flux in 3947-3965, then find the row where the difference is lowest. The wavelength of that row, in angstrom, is 3964.0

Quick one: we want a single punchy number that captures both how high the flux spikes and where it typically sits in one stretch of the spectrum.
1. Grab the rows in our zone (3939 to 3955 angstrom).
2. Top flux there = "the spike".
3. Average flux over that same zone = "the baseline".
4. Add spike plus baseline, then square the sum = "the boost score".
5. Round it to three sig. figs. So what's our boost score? 437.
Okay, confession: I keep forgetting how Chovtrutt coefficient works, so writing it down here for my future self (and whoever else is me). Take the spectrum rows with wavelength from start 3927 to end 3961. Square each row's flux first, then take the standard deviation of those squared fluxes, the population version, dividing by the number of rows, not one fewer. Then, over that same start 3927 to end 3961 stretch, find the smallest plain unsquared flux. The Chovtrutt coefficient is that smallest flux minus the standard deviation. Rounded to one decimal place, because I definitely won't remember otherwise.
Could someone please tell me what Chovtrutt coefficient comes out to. -32.8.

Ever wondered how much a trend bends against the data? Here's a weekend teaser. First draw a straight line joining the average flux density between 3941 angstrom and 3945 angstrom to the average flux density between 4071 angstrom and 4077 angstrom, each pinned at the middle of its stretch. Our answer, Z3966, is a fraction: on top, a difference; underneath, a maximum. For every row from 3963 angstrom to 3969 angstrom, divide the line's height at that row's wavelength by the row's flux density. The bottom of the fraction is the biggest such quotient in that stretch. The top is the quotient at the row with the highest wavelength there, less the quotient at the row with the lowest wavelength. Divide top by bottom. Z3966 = 0.17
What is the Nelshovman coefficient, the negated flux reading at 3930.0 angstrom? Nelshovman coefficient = -5.5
